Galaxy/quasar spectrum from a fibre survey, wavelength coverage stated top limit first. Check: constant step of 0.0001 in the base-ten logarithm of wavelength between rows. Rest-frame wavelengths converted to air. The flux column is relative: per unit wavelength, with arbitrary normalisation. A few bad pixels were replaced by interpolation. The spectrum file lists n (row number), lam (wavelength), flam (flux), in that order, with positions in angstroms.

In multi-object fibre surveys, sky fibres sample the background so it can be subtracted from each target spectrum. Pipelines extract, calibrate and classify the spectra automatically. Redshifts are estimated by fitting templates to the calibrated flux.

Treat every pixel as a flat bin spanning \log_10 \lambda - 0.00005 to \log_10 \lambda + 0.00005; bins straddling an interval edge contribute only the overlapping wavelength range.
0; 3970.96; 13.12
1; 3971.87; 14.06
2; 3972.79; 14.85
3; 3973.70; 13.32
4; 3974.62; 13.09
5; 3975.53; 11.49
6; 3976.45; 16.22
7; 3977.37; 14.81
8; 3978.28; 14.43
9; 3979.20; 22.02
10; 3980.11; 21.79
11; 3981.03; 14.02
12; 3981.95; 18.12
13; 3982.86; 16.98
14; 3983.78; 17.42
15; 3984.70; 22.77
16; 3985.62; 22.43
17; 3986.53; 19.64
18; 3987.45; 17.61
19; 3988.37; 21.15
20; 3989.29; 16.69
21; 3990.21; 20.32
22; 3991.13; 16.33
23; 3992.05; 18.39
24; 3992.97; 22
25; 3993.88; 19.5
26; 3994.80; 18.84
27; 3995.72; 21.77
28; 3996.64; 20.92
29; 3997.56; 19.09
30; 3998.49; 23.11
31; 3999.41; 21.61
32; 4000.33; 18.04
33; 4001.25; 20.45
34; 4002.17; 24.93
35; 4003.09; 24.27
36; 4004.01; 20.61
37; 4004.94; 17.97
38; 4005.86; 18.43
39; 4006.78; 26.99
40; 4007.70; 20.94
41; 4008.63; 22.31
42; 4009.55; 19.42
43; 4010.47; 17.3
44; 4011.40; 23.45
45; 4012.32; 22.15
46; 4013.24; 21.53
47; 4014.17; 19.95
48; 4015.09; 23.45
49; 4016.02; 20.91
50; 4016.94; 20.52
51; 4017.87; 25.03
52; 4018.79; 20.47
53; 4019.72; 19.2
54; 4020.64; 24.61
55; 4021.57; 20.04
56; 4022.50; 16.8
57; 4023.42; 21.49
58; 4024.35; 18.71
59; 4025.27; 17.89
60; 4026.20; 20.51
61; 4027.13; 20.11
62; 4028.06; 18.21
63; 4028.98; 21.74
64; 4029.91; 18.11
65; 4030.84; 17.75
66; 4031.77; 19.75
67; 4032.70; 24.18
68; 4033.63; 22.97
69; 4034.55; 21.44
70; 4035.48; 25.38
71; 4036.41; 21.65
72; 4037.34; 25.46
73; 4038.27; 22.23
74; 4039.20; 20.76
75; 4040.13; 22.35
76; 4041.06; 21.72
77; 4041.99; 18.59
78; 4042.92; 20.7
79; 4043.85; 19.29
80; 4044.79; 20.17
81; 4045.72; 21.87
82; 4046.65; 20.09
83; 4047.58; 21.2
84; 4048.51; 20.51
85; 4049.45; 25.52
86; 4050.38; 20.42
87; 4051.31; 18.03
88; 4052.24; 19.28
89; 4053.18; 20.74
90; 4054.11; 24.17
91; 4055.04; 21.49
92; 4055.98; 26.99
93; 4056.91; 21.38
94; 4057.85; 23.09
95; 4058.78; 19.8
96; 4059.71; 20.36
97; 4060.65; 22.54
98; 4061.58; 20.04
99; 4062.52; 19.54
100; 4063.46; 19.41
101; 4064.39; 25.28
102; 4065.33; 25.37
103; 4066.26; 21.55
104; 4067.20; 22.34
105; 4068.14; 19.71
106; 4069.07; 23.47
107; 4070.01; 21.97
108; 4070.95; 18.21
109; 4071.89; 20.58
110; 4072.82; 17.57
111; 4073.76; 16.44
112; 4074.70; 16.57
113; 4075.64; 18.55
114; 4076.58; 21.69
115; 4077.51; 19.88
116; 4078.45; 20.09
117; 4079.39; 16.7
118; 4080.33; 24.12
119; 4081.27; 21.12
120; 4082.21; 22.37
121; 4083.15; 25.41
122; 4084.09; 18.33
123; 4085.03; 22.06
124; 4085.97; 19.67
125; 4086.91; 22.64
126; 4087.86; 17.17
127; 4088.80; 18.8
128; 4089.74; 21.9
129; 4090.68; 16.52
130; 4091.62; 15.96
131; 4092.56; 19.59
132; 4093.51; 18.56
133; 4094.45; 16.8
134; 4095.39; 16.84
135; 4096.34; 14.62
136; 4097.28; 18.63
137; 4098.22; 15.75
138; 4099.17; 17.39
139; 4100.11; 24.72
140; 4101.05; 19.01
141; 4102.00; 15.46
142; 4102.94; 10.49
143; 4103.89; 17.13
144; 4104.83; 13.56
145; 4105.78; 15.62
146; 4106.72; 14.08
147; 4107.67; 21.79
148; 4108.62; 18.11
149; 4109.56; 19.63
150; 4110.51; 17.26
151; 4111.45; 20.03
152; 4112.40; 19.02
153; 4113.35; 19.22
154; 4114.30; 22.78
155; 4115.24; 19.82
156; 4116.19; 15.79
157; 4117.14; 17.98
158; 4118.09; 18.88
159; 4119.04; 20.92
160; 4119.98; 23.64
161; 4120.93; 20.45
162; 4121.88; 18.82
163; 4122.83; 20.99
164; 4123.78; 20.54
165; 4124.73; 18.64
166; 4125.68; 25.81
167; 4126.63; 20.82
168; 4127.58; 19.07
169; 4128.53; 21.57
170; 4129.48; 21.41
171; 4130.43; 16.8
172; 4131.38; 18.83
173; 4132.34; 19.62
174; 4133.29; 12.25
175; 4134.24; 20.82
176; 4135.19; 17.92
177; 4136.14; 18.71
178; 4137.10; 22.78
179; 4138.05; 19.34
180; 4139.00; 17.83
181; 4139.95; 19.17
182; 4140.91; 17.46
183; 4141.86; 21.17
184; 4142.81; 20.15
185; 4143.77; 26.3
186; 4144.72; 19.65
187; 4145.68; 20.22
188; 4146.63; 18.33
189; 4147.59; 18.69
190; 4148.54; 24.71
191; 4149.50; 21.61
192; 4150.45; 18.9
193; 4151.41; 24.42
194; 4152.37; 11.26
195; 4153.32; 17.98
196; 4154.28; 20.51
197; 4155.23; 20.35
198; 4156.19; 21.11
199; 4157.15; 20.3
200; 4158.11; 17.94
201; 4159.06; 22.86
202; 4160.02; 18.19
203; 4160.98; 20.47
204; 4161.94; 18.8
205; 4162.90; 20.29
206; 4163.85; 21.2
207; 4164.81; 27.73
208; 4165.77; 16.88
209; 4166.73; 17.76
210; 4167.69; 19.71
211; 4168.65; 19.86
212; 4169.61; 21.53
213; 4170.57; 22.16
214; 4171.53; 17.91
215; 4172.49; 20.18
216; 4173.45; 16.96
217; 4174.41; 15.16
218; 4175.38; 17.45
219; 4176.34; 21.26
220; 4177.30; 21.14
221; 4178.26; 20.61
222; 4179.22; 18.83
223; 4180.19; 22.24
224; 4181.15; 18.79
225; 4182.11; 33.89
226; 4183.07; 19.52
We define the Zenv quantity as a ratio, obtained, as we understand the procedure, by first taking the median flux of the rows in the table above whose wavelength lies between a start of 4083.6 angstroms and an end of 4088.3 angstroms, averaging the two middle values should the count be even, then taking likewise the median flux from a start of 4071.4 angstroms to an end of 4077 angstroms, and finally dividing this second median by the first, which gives 0.92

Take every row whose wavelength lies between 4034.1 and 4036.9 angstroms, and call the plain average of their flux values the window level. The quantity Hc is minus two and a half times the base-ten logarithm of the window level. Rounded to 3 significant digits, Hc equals -3.40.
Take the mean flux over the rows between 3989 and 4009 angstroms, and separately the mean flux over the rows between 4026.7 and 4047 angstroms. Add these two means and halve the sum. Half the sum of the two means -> 20.9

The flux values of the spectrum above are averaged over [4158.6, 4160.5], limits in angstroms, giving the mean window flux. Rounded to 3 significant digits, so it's 20.5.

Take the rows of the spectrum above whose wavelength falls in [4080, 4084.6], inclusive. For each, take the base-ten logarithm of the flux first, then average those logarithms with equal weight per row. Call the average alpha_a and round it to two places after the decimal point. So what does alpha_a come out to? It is 1.34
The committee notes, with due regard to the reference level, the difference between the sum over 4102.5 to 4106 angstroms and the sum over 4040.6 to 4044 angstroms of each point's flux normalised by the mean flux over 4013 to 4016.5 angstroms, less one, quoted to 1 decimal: -1.1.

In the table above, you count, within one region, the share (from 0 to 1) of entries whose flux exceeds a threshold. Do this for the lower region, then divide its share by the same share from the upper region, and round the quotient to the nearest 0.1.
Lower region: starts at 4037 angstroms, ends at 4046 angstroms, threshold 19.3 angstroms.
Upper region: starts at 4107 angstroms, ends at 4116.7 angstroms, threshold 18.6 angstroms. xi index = 1.1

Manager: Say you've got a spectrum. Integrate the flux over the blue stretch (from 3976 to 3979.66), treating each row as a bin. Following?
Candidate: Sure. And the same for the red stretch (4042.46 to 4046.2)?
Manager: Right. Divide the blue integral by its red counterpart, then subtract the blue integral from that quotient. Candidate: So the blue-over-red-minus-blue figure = -61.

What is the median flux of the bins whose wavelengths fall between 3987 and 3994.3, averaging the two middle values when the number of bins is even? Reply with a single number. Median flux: 18.9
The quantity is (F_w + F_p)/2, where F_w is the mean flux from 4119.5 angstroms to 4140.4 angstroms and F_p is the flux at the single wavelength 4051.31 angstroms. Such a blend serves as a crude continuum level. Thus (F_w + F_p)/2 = 18.9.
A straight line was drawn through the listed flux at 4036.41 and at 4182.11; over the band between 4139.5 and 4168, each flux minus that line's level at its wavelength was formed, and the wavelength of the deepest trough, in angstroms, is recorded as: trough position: 4152.37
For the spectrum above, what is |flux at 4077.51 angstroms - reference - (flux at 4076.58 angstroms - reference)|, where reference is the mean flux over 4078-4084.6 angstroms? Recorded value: 1.8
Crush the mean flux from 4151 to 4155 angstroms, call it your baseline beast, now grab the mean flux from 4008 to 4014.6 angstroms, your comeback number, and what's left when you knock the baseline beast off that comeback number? 2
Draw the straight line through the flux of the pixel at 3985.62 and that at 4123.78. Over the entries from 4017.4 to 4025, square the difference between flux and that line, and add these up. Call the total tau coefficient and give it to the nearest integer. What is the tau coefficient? 66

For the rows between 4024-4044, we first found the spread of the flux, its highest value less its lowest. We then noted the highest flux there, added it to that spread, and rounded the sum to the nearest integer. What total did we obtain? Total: 33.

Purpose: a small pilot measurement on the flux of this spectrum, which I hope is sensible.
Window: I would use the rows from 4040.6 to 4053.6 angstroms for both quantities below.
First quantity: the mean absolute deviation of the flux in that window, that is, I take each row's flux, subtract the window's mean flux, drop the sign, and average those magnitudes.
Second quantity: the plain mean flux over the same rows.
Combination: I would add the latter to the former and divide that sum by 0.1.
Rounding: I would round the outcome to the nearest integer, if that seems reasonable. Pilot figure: 218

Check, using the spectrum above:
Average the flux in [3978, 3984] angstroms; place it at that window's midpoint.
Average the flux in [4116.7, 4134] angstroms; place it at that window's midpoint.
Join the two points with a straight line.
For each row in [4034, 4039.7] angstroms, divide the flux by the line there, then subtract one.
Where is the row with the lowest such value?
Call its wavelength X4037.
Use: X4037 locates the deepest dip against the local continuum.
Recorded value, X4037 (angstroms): 4039.20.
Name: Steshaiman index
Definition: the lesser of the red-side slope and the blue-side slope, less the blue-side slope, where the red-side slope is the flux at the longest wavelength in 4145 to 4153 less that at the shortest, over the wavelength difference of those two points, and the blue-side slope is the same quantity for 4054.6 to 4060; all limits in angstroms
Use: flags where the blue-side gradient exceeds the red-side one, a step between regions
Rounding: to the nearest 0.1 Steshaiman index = -1.1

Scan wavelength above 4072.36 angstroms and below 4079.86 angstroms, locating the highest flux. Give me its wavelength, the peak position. 4076.58 angstroms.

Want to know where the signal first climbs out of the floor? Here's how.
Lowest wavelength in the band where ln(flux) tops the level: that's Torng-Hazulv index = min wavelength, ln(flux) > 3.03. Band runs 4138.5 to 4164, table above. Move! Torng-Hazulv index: 4141.86 angstroms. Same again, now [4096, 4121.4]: 4100.11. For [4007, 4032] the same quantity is 4007.70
